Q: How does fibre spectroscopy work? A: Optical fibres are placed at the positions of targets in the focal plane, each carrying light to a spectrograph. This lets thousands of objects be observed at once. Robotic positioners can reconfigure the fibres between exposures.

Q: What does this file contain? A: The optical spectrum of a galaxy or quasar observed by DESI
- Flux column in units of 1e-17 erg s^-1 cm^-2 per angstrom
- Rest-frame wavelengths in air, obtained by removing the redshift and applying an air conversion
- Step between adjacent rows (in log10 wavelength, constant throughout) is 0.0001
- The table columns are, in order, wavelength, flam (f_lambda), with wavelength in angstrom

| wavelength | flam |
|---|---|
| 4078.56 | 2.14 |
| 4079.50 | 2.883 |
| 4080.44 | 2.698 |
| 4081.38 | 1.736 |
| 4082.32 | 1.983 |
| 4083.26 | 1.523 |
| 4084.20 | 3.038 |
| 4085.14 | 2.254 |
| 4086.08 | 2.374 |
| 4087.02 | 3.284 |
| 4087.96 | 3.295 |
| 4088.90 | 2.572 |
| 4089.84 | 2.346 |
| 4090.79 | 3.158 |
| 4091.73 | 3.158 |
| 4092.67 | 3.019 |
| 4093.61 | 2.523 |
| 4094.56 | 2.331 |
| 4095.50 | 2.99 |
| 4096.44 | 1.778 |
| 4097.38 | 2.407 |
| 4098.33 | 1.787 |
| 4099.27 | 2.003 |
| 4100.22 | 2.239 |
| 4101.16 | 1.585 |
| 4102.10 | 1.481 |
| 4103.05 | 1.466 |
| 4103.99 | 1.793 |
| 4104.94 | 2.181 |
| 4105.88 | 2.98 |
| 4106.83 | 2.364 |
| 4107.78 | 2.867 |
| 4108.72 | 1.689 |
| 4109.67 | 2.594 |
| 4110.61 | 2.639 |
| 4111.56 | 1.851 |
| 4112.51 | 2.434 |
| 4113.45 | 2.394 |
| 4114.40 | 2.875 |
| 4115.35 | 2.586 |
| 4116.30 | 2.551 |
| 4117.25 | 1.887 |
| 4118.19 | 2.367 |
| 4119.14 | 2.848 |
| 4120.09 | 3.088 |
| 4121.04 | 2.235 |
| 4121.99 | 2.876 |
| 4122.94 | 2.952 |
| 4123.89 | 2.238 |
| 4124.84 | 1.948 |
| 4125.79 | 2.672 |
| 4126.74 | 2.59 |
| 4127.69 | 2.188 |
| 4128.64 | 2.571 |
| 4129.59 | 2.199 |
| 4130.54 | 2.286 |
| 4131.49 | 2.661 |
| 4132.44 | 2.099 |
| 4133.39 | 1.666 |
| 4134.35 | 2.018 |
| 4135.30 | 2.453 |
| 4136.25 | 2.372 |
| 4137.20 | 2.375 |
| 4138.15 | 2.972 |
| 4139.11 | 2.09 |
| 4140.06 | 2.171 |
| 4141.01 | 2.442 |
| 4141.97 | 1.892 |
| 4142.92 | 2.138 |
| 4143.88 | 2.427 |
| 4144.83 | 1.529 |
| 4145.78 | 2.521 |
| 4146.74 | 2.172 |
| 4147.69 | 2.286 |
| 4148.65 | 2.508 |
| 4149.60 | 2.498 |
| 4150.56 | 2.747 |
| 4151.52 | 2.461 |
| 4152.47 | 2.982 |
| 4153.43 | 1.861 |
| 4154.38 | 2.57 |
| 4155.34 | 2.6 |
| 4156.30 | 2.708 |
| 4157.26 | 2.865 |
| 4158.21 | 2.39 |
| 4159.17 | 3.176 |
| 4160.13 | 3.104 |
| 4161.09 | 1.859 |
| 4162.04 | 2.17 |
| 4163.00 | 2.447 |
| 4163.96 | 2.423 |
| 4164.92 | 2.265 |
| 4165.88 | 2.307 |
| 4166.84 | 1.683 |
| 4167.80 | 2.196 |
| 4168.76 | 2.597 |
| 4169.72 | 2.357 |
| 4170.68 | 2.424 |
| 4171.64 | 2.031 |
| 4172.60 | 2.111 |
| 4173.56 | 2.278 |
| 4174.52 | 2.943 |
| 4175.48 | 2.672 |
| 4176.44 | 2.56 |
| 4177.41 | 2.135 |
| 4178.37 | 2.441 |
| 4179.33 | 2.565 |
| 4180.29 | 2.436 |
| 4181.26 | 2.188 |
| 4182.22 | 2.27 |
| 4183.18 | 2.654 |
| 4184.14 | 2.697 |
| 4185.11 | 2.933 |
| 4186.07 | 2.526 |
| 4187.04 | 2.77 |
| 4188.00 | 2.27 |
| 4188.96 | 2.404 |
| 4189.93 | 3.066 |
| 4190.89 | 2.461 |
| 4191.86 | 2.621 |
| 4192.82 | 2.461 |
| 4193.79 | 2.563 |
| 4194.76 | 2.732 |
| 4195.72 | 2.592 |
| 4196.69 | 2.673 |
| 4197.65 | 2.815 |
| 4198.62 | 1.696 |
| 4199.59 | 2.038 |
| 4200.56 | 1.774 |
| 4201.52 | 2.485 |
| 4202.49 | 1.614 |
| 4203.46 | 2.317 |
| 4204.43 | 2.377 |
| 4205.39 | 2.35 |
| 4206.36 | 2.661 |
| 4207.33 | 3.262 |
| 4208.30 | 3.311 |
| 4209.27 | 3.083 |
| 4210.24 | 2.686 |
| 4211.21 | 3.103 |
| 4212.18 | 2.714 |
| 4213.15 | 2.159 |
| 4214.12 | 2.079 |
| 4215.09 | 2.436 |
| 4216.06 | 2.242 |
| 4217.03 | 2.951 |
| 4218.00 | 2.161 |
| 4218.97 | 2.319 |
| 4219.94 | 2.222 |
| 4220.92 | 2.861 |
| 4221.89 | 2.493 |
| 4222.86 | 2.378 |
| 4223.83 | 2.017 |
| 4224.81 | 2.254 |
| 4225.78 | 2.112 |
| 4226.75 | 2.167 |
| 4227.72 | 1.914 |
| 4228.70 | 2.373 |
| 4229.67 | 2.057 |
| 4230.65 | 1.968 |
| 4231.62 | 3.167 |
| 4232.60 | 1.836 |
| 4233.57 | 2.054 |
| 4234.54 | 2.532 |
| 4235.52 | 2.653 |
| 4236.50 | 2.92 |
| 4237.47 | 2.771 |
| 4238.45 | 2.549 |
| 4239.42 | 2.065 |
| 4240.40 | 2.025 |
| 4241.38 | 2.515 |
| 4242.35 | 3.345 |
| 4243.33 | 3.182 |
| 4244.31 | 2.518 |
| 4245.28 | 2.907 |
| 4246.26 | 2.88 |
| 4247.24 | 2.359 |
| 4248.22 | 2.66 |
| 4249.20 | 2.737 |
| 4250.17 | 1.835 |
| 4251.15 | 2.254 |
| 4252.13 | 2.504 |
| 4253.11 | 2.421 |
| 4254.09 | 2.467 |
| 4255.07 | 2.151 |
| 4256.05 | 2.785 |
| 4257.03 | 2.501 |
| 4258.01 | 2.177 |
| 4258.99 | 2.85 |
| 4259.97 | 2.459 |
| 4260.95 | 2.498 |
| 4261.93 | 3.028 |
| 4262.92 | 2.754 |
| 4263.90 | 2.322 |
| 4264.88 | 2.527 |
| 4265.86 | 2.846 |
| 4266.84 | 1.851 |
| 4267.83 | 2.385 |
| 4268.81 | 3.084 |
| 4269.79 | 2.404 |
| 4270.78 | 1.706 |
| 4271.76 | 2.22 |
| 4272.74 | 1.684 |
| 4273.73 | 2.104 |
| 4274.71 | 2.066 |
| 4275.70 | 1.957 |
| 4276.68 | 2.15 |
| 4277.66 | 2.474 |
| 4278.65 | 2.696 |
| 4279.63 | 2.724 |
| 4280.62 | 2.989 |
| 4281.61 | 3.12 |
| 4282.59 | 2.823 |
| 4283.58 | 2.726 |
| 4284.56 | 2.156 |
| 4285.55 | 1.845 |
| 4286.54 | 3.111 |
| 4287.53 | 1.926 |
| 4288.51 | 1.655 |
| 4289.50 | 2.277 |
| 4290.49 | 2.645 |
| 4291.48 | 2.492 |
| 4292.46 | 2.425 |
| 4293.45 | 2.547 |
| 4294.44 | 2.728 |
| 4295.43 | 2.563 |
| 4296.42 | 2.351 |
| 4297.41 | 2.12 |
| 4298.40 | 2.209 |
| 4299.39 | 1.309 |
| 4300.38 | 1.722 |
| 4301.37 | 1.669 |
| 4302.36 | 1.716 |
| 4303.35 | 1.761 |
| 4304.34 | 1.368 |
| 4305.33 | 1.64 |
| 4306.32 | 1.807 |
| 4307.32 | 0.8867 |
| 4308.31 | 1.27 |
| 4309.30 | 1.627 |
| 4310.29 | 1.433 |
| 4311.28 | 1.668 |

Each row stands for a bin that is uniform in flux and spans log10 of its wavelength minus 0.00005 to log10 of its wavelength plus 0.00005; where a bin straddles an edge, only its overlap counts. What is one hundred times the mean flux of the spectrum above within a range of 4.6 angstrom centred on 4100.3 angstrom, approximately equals 182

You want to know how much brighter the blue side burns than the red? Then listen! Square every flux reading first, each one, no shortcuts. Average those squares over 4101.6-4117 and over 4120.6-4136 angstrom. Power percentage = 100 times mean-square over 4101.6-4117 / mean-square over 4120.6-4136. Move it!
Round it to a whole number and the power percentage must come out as 97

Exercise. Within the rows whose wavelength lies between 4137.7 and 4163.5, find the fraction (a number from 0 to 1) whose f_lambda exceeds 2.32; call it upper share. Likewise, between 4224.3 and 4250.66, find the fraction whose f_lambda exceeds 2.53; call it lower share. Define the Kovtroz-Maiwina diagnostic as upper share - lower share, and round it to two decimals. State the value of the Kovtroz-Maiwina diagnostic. 0.19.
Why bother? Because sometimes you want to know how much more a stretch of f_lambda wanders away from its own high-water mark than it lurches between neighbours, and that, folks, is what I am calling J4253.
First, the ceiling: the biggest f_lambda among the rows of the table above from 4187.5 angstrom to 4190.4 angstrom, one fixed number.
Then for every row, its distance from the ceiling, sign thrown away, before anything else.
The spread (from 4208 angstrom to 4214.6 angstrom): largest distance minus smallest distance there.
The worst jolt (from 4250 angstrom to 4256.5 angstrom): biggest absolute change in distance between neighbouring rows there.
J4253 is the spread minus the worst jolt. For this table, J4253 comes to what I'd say 0.34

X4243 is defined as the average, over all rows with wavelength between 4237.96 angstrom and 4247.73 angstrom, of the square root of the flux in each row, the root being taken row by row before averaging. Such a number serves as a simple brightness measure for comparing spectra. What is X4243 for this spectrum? 1.62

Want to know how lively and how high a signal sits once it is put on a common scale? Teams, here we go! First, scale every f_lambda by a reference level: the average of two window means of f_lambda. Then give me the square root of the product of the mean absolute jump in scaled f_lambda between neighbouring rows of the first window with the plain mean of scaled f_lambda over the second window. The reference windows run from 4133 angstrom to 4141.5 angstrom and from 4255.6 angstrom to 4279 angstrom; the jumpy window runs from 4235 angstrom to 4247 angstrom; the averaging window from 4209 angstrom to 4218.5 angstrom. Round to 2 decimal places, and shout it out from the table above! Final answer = 0.40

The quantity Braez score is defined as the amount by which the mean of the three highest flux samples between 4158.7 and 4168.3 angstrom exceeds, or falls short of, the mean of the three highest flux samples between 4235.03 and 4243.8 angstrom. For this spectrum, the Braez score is -0.24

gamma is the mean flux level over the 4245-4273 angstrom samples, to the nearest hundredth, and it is 2.46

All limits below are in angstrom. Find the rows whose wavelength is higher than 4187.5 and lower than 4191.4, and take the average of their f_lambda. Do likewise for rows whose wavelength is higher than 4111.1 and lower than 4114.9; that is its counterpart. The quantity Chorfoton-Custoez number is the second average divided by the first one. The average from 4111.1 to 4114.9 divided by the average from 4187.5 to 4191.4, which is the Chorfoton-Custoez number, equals 0.94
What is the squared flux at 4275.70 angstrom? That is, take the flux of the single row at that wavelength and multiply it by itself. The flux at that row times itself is 3.8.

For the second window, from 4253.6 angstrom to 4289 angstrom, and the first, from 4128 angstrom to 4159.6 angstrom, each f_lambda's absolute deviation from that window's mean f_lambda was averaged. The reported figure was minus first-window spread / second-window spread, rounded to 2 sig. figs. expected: -0.78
